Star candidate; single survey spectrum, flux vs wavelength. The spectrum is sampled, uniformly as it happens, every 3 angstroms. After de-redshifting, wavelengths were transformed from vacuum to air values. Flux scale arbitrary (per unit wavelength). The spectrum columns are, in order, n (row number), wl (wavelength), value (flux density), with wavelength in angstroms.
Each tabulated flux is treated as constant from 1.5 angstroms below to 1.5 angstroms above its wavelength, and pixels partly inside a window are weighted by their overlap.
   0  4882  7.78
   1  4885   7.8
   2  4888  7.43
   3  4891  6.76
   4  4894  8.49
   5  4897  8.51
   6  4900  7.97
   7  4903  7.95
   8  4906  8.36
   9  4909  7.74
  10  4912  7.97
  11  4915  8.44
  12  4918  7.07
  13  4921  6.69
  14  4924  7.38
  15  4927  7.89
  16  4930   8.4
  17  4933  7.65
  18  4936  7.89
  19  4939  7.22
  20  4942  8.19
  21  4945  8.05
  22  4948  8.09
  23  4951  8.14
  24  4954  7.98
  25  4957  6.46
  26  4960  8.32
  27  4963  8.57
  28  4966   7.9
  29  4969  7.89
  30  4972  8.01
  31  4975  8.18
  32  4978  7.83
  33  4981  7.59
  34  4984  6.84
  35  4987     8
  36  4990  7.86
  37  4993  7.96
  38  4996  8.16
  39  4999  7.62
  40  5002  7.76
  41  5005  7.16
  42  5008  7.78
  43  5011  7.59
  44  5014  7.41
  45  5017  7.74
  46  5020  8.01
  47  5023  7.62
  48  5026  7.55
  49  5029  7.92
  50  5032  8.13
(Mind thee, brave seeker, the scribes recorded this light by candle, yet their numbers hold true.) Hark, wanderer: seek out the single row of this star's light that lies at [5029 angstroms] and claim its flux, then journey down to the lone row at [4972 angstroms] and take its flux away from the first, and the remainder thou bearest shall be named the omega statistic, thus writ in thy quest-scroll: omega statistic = -0.1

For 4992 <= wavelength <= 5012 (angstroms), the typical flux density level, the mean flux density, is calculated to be 7.72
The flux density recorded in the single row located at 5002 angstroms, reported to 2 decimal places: 7.76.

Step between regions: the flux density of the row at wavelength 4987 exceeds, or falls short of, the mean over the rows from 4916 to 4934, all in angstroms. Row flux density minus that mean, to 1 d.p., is 0.5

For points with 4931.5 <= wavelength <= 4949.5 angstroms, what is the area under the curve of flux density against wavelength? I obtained 141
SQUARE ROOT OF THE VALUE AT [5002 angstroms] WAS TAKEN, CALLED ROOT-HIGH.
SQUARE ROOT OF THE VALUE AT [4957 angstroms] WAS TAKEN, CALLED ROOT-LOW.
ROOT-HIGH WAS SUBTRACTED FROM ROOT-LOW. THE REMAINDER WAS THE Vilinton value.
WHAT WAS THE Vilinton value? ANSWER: -0.24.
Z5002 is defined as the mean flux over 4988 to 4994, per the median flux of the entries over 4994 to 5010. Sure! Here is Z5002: 1.02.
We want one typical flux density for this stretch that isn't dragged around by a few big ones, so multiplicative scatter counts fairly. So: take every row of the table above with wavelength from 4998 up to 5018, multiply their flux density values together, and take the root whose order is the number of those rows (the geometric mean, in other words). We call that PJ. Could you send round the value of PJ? 7.58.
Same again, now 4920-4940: 7.57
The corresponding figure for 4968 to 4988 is 7.75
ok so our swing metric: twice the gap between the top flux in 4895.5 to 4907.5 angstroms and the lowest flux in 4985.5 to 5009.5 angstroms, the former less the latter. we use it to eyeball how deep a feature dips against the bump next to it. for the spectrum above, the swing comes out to 2.7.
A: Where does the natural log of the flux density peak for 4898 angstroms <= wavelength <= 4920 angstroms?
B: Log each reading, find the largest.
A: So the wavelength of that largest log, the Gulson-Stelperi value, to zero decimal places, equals 4915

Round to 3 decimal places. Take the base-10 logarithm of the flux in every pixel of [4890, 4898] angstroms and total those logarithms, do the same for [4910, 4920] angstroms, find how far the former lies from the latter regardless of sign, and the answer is 0.012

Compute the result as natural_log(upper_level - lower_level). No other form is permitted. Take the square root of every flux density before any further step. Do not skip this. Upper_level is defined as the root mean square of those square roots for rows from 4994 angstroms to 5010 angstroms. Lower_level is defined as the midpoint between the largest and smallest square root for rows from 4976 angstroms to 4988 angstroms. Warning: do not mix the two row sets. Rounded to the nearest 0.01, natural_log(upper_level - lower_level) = -2.95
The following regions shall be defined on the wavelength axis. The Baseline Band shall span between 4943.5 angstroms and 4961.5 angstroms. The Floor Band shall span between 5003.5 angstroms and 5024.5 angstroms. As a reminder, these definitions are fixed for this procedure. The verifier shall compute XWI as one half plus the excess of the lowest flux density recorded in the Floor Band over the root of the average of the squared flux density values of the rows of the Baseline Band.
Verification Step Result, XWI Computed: -0.20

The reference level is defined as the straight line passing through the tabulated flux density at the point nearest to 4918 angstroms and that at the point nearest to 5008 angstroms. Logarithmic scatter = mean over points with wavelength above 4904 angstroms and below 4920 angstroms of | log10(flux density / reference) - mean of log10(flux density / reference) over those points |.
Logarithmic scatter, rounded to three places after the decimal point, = 0.023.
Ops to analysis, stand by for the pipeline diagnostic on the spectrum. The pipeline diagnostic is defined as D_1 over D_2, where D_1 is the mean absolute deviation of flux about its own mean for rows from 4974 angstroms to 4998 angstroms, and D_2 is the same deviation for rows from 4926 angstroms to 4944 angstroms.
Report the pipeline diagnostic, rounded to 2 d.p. 1.01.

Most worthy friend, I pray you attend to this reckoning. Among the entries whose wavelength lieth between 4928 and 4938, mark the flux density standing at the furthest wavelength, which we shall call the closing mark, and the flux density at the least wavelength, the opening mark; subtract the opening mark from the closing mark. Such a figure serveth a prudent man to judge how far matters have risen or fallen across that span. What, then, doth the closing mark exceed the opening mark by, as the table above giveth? -0.5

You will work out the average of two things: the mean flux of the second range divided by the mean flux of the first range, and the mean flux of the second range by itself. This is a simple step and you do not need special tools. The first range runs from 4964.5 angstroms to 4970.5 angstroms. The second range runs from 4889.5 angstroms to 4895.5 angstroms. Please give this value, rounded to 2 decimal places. 4.30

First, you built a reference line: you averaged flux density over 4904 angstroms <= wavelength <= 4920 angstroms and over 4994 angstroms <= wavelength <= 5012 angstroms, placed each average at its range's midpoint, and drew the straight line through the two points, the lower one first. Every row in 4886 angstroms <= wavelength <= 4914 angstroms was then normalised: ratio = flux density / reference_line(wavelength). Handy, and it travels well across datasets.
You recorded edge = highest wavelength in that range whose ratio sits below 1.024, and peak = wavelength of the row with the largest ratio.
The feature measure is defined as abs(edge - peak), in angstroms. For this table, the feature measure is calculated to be 15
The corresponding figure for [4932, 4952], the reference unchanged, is 3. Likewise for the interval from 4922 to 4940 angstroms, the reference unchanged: 9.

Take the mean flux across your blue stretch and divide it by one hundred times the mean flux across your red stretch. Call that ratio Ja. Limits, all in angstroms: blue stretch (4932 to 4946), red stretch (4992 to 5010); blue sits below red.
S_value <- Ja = 0.0101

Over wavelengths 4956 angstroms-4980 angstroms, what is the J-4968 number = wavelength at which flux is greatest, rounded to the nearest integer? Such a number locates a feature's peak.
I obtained 4963 angstroms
